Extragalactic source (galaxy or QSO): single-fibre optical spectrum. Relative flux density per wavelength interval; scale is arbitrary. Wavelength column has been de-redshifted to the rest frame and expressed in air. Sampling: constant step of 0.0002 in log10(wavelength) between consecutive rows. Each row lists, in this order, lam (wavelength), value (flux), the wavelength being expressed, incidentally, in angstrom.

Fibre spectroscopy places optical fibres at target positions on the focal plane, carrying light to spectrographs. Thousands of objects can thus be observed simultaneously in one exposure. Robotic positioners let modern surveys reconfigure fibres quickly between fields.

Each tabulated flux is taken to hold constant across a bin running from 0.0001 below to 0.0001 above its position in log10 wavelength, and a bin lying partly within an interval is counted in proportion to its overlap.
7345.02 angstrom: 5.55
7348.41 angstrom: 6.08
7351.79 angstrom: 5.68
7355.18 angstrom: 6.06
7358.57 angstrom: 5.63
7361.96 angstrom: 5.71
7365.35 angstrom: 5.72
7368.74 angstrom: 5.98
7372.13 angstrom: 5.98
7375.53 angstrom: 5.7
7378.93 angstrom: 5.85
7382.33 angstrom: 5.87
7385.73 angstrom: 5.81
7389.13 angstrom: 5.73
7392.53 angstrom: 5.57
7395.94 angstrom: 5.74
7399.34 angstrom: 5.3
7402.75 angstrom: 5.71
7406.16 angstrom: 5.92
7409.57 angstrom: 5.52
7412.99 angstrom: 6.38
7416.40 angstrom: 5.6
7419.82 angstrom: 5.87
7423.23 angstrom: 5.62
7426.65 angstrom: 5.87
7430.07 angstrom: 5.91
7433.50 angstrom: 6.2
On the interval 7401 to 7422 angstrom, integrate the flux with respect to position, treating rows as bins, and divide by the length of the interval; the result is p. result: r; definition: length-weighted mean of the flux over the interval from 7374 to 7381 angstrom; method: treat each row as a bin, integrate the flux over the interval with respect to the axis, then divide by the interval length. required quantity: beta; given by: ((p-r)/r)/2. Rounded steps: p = 5.83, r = 5.78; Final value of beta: 0.0042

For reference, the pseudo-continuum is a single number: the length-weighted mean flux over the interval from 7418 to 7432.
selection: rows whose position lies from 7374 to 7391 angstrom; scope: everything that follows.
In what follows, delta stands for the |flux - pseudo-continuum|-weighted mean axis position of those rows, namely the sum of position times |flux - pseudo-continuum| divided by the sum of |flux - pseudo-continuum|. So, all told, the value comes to 7381.4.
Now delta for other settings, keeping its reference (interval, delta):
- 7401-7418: 7411.4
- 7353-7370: 7360.9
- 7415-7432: 7421.8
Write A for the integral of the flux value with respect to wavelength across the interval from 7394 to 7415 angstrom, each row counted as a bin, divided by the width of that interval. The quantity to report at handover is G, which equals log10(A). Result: 0.760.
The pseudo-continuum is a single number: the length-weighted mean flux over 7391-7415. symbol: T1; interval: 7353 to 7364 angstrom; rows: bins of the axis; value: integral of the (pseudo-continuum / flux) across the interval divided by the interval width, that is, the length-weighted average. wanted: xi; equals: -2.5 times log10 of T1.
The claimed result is 0.010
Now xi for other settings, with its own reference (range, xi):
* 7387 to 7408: -0.015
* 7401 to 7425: 0.011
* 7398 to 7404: -0.046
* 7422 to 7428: 0.002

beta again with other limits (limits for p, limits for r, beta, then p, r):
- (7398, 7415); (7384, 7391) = 0.0001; 5.77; 5.77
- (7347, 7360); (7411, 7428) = 0.0000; 5.86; 5.86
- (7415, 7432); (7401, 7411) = 0.0054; 5.78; 5.72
